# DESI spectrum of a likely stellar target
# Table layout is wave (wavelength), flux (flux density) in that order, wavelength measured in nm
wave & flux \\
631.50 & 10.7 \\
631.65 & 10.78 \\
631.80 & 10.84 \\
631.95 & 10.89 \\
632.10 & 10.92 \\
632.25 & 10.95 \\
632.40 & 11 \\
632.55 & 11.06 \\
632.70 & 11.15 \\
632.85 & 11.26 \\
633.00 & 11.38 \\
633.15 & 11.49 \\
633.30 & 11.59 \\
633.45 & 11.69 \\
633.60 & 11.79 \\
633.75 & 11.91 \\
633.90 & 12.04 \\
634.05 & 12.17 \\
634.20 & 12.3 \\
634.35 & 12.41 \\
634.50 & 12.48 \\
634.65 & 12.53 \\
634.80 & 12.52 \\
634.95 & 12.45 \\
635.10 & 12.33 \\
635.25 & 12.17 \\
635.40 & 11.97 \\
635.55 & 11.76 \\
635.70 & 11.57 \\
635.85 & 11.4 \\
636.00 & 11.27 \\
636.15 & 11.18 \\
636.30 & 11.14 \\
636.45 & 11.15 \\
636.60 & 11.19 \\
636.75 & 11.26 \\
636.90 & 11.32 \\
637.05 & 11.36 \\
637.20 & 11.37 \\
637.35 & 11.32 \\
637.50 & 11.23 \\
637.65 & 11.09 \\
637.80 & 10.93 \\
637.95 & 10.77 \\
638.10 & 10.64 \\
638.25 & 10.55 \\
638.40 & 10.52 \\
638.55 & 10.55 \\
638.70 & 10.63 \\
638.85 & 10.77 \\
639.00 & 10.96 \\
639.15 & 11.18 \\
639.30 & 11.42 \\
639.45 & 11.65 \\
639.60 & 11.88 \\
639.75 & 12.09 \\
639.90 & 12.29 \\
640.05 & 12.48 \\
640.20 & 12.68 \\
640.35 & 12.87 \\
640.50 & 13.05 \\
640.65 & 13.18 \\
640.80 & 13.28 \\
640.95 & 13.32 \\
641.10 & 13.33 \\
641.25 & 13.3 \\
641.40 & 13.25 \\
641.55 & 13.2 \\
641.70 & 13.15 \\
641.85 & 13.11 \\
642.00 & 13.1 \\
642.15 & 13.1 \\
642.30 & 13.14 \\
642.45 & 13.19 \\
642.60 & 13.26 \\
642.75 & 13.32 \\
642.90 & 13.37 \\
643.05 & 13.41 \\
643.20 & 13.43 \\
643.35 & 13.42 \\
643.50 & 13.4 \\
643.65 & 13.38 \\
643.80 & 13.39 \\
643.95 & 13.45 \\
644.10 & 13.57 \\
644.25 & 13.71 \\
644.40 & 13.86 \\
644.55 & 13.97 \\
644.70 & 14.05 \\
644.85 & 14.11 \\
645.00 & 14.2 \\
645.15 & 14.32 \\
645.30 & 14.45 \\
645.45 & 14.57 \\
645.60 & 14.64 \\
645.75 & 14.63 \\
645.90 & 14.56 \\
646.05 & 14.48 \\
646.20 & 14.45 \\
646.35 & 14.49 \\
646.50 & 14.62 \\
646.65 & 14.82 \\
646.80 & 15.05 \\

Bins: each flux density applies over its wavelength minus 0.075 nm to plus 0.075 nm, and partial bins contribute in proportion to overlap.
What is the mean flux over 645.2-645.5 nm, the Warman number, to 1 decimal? 14.5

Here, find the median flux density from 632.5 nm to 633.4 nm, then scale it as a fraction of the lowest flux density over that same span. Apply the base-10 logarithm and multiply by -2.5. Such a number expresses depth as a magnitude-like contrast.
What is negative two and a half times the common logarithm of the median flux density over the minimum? -0.025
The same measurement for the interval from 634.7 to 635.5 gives -0.032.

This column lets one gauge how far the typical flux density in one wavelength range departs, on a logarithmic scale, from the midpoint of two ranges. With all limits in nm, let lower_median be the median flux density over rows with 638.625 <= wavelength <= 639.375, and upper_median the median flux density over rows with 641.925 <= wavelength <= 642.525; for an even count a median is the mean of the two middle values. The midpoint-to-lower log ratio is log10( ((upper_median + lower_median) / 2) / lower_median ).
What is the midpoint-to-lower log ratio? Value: 0.041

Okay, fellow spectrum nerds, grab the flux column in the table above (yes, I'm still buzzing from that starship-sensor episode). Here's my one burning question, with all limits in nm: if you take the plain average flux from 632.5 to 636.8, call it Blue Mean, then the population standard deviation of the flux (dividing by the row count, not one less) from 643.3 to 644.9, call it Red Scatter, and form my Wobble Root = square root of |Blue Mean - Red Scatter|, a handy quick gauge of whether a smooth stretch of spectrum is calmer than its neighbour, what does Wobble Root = 3.39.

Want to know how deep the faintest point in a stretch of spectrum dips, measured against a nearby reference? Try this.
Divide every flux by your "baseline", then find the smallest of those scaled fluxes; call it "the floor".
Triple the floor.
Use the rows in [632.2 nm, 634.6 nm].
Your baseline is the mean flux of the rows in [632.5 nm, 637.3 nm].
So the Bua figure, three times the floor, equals 2.81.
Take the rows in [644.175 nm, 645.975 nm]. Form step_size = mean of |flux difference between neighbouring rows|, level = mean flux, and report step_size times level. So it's 1.3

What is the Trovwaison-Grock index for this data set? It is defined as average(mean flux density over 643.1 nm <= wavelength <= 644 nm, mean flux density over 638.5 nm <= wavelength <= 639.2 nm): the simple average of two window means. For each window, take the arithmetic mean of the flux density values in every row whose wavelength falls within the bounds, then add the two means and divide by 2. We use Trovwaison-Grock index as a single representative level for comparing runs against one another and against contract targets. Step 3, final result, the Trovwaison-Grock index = 12.1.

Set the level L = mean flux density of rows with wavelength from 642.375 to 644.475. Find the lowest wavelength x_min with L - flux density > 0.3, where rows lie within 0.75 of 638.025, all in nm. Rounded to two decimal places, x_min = 637.35 nm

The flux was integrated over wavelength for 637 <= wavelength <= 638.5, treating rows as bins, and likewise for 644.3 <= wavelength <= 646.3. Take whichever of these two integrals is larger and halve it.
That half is 14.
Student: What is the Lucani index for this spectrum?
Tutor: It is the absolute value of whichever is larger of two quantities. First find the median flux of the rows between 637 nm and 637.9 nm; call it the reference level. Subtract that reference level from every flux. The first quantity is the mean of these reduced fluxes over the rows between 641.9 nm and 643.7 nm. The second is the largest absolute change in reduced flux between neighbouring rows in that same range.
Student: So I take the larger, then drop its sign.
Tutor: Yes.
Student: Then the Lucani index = 2.0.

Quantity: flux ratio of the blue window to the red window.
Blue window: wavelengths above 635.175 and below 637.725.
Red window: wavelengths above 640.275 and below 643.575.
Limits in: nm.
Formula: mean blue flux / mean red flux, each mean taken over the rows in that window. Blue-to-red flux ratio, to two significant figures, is 0.86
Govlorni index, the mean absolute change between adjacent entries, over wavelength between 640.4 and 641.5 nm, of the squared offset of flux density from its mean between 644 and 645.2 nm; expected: 0.1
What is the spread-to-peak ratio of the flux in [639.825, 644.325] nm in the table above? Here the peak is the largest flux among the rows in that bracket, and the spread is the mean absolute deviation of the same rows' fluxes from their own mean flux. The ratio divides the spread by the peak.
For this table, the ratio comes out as 0.015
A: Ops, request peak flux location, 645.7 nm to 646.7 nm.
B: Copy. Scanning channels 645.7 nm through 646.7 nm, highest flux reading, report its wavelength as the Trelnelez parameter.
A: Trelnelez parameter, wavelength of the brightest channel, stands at 646.65 nm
